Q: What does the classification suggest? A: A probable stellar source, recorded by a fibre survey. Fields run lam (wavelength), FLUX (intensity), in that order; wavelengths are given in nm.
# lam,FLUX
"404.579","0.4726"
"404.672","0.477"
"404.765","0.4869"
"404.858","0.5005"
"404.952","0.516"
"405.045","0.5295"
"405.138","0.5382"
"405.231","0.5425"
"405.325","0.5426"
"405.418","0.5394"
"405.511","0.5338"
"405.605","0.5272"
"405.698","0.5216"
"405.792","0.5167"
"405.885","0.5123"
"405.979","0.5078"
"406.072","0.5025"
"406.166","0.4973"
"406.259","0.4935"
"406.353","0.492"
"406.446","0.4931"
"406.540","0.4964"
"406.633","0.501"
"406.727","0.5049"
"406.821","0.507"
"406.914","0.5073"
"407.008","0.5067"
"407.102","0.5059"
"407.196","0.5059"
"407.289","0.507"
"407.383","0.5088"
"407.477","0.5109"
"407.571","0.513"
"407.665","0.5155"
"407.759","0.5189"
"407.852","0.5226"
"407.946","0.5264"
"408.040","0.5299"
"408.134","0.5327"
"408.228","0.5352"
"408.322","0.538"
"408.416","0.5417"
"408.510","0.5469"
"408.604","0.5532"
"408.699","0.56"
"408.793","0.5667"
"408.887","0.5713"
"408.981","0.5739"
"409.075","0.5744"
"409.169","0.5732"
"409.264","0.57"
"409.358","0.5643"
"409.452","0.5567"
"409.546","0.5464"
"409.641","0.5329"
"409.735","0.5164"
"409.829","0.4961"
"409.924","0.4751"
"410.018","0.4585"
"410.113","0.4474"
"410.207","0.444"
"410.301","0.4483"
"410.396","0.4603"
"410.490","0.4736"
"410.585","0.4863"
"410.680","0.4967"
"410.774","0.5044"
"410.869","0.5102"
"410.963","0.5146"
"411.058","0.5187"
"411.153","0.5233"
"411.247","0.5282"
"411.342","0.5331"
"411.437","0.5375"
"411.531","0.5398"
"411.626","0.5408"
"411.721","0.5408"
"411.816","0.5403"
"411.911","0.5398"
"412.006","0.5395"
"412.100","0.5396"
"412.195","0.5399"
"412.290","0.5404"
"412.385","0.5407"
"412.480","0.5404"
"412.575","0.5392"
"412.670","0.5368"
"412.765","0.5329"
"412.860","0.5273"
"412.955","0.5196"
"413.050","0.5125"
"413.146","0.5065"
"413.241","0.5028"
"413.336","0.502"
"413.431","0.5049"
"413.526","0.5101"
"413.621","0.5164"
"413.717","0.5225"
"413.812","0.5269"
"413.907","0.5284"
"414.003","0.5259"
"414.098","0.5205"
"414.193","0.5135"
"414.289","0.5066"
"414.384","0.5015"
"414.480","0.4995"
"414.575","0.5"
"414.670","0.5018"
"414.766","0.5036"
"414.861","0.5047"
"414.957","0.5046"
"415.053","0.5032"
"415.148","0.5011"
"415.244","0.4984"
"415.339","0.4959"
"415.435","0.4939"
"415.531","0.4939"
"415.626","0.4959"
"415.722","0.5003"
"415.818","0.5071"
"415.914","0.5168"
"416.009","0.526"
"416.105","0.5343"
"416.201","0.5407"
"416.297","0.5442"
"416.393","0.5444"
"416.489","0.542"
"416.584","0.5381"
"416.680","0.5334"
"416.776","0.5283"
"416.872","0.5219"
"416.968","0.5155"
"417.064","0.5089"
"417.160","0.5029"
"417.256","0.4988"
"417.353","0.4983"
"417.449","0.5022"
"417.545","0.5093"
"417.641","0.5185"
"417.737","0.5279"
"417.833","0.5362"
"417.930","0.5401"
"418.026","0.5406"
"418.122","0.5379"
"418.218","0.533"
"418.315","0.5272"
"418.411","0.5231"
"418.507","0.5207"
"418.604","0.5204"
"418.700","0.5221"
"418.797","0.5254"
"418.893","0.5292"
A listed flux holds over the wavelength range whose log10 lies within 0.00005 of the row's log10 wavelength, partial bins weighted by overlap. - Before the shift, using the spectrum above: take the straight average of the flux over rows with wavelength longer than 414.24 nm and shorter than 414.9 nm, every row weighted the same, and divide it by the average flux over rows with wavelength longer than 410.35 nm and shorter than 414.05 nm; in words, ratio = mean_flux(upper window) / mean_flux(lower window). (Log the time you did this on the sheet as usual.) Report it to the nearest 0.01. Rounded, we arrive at 0.96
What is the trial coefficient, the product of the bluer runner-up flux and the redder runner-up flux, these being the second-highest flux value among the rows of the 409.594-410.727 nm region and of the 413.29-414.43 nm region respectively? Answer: 0.272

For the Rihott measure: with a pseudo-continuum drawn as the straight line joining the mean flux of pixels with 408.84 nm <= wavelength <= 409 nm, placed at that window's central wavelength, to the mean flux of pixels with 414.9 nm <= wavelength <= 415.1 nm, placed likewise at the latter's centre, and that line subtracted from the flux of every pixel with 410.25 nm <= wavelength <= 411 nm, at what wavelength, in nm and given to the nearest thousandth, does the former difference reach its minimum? 410.301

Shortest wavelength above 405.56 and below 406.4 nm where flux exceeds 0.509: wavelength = 405.605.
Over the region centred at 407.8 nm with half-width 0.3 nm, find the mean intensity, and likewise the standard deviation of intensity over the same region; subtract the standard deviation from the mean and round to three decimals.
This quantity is 0.515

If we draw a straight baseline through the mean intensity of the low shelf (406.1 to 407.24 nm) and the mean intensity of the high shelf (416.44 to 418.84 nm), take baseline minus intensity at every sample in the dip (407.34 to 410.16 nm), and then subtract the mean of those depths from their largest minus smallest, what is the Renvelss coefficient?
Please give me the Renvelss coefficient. 0.16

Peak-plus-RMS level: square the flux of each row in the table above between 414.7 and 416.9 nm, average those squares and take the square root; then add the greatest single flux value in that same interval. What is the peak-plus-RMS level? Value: 1.061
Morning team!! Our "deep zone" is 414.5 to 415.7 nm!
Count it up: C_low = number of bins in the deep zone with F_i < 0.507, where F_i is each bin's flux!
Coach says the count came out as 12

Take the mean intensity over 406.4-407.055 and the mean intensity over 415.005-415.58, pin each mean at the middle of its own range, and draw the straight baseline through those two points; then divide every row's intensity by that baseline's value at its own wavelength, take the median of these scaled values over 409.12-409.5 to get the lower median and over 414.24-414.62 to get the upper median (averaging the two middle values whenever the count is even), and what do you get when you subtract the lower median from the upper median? -0.13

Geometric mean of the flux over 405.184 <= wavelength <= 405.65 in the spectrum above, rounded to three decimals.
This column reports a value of 0.537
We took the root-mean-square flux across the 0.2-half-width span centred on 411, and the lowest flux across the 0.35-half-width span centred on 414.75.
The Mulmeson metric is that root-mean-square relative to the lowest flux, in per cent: 103.4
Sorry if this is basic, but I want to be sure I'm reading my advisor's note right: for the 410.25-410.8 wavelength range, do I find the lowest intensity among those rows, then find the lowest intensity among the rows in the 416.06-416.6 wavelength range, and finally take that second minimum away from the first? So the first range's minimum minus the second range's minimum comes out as -0.09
